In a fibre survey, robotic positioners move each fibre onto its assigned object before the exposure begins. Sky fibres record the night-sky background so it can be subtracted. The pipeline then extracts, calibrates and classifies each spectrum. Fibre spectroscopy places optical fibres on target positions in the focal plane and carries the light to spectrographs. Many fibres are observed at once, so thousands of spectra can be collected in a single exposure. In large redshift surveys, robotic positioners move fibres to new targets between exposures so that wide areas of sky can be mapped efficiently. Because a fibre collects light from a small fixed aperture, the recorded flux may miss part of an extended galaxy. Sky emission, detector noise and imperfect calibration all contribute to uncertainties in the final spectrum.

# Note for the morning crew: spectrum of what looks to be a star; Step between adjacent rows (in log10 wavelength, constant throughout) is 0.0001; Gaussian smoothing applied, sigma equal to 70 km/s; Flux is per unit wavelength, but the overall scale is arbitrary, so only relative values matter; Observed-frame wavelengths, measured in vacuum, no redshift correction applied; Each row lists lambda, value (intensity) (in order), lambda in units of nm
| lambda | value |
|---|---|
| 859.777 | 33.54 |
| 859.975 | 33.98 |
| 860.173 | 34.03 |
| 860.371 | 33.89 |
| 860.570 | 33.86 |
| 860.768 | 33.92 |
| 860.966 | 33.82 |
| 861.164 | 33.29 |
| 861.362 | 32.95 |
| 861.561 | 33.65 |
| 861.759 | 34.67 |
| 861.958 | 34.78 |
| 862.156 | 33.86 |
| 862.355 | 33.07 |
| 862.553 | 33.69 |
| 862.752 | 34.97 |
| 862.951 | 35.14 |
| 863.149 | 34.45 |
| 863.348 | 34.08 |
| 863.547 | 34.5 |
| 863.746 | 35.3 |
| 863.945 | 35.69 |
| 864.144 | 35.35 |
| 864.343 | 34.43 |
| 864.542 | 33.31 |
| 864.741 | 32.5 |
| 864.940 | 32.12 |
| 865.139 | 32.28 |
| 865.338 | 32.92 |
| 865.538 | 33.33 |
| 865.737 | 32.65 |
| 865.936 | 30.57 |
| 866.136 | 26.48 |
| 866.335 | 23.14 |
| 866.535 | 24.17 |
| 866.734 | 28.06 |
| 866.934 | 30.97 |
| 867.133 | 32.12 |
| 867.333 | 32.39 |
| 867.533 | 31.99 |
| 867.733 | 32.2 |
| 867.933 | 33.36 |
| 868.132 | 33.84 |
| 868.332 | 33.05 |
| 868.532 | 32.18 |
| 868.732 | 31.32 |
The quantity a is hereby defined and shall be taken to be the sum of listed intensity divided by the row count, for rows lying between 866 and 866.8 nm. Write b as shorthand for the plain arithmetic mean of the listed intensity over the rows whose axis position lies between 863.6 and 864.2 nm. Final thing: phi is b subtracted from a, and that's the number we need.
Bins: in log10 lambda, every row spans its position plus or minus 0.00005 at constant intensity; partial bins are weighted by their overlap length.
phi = -10.0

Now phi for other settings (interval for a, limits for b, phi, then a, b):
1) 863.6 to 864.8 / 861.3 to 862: 0.4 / 34.4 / 34.0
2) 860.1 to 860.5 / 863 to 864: -0.8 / 34.0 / 34.8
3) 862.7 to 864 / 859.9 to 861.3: 1.0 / 34.9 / 33.8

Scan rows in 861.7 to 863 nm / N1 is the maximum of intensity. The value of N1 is 35.14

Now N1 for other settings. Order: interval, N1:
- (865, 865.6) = 33.33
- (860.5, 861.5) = 33.92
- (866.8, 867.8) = 32.39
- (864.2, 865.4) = 34.43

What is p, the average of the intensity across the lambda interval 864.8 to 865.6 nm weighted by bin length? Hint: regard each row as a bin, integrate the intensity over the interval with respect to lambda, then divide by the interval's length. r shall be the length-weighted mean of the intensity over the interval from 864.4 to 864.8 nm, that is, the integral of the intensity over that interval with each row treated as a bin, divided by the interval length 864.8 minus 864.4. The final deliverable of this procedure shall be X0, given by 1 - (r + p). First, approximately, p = 32.6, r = 33.1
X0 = -65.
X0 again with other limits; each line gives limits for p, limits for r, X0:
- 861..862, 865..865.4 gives -65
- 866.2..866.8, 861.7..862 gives -59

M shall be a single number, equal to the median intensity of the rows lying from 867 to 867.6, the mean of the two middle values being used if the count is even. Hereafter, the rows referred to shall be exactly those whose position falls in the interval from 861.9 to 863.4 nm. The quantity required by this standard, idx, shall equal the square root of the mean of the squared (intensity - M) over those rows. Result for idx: 2.2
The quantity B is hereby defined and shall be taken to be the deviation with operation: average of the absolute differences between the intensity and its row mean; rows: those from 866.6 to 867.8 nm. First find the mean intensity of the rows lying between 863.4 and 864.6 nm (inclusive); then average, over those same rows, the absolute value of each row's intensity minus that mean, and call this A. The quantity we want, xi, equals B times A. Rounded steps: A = 0.7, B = 1.2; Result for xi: 0.8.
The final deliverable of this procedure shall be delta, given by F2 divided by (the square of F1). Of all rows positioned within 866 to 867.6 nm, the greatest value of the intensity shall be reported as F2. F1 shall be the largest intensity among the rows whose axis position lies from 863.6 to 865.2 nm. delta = 0.0254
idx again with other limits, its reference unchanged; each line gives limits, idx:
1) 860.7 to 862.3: 1.8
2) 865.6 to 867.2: 5.0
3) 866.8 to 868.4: 0.9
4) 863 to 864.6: 2.6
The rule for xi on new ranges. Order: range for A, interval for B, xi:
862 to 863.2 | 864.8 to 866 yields 0.4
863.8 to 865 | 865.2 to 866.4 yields 4.2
